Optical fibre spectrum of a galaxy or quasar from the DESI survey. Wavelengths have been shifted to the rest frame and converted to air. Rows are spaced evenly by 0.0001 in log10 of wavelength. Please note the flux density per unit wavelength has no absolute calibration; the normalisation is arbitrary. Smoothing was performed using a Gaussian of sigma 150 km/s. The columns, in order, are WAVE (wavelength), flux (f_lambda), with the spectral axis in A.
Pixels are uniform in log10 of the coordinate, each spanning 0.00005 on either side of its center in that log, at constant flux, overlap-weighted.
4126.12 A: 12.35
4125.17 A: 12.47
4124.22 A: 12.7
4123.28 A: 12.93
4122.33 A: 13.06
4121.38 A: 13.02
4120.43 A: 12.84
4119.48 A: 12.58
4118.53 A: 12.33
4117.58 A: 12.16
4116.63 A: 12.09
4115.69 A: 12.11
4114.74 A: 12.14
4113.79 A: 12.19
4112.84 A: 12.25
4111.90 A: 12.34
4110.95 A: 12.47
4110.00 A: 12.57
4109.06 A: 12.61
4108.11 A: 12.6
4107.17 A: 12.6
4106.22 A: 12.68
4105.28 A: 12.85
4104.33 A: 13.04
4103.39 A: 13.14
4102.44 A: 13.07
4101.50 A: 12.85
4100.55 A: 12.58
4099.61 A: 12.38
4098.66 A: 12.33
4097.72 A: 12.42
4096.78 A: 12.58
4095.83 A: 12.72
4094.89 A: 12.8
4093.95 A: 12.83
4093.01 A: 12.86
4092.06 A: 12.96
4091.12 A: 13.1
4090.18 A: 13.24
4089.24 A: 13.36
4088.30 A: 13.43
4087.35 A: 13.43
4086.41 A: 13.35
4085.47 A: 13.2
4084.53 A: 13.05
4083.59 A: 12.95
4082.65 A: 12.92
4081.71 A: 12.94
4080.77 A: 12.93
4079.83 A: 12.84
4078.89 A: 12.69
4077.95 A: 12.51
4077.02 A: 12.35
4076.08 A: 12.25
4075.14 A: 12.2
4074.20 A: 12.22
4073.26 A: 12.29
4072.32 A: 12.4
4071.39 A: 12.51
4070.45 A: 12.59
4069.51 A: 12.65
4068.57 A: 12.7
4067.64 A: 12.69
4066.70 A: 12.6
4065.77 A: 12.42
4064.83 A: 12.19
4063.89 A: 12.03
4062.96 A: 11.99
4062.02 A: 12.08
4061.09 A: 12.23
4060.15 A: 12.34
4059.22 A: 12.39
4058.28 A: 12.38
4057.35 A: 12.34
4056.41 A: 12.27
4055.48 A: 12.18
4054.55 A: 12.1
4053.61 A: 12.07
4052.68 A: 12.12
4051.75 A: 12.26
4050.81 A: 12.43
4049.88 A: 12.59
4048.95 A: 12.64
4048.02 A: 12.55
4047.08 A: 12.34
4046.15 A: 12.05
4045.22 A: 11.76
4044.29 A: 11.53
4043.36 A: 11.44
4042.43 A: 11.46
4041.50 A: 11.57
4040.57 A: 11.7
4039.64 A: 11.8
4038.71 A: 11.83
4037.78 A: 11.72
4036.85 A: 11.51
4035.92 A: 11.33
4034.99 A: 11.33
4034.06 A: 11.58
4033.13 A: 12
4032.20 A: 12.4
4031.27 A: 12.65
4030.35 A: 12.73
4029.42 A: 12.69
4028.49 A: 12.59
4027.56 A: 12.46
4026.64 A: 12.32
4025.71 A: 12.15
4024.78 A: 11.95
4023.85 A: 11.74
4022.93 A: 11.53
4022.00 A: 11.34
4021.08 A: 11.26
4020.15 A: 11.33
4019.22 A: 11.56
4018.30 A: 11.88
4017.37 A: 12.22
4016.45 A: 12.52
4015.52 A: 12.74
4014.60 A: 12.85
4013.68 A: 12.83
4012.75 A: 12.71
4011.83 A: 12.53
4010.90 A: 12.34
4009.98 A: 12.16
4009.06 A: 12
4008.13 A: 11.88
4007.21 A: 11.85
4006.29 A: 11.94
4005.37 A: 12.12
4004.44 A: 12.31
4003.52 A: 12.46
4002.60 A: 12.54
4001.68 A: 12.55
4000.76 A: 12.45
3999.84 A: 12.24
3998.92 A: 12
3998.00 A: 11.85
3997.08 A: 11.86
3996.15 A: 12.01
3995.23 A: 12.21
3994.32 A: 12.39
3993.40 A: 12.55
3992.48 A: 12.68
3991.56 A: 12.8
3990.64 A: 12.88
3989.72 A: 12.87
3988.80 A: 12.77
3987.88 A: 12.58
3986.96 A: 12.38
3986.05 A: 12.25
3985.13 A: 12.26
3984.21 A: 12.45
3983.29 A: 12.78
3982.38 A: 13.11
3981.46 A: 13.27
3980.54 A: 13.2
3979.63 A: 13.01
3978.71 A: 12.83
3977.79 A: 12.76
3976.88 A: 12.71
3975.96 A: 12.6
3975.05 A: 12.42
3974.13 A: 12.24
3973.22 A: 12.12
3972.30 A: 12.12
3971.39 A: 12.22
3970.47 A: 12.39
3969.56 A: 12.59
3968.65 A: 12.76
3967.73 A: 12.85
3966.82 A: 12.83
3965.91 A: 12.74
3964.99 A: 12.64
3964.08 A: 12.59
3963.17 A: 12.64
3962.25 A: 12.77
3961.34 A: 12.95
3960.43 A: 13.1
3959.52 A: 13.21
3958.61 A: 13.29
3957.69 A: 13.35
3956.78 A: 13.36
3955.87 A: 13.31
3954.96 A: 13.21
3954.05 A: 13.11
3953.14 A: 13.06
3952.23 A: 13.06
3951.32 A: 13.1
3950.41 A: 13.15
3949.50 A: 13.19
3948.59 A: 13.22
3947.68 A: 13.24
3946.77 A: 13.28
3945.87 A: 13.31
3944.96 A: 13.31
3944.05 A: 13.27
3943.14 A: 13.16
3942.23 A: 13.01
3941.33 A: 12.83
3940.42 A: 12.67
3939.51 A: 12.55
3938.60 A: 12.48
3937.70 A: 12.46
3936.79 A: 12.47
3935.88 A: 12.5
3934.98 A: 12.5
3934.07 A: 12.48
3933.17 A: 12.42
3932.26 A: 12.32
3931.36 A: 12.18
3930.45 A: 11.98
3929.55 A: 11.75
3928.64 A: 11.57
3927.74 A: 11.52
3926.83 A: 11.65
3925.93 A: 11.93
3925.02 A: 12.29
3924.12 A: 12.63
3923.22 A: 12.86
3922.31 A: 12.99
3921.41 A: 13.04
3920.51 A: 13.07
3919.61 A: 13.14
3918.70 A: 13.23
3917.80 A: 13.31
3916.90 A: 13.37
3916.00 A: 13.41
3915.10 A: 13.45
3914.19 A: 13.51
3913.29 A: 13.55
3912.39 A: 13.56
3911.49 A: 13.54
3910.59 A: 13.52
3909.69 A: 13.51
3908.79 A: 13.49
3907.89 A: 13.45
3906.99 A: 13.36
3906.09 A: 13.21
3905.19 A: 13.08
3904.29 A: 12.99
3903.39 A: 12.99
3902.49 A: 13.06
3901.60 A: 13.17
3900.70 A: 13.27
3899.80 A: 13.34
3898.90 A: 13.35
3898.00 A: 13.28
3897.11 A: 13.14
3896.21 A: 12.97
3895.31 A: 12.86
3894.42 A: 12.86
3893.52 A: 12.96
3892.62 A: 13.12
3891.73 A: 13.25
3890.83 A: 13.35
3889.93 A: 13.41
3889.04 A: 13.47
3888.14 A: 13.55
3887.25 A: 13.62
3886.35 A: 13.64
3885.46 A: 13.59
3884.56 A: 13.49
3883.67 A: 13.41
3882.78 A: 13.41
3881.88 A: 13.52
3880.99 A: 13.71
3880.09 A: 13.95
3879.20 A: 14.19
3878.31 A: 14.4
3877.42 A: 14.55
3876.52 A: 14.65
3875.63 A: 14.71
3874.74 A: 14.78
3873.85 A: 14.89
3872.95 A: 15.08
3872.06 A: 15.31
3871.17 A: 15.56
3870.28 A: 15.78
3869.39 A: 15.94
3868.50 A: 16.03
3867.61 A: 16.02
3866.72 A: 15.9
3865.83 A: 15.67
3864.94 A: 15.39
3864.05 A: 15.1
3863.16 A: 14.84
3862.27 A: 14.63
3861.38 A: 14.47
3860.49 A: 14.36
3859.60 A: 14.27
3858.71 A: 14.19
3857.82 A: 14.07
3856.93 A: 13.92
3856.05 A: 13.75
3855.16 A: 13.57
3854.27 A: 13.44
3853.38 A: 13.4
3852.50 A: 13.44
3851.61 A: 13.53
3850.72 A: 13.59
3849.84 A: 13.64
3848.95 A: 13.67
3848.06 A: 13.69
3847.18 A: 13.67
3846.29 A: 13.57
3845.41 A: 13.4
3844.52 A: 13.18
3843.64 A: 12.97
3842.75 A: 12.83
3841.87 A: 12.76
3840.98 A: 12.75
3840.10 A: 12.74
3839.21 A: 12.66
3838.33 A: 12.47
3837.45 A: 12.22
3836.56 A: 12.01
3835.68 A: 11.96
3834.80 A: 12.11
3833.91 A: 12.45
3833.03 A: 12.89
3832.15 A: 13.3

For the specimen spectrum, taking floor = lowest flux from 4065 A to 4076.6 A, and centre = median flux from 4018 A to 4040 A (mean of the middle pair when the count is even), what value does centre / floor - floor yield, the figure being -11.2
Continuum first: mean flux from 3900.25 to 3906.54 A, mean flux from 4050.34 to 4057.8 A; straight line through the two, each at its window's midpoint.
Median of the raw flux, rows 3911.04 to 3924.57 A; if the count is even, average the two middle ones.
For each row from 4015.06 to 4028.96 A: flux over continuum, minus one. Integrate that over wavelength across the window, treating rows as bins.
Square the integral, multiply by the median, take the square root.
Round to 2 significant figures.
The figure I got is 1.8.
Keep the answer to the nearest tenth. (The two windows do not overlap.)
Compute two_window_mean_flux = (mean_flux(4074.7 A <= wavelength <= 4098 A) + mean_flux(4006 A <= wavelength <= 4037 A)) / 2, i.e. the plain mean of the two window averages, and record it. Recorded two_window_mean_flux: 12.5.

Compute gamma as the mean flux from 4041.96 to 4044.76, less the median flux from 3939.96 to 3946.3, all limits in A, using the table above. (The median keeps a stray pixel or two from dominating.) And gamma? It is -1.7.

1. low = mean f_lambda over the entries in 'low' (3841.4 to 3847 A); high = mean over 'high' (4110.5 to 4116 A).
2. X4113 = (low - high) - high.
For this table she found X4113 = -11.4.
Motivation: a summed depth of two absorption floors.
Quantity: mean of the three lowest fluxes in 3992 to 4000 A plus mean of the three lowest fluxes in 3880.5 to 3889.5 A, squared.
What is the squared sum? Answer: 642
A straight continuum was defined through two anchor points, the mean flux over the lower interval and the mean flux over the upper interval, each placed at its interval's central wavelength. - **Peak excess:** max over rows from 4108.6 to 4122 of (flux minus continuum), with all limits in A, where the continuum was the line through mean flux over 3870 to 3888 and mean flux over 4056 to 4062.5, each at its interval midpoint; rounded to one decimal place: 1.4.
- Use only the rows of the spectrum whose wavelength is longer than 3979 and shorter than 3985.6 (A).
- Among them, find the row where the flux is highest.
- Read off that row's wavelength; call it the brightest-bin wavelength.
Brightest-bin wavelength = 3981.46 A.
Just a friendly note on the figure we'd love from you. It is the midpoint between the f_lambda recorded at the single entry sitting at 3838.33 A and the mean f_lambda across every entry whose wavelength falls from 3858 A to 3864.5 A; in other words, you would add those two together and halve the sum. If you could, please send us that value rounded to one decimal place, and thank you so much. 13.5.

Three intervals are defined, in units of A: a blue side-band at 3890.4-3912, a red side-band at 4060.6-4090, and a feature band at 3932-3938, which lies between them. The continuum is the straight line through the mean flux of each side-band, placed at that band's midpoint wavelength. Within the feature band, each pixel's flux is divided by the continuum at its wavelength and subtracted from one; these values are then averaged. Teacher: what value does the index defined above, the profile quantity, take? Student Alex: 0.050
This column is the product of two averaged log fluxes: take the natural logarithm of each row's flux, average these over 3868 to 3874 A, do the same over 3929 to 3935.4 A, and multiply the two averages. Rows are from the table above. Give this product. 6.86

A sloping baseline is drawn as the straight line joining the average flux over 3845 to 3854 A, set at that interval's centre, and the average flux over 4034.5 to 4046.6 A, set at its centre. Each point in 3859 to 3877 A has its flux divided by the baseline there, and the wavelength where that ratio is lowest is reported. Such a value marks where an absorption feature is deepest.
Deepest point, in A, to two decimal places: 3859.60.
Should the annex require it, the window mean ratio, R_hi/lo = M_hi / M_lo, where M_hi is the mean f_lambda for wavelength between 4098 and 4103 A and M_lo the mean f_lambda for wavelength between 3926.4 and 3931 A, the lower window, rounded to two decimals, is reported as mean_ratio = 1.08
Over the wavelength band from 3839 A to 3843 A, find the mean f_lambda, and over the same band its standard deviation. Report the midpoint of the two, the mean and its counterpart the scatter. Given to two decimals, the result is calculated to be 6.40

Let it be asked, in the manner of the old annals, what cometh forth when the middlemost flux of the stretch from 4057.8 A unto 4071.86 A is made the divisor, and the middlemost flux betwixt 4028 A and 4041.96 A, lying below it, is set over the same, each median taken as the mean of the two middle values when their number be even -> 0.95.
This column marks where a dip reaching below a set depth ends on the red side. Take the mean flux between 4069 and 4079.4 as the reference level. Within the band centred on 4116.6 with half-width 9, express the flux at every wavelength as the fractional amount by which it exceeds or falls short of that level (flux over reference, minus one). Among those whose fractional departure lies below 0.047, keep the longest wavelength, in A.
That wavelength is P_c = 4125.17 A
